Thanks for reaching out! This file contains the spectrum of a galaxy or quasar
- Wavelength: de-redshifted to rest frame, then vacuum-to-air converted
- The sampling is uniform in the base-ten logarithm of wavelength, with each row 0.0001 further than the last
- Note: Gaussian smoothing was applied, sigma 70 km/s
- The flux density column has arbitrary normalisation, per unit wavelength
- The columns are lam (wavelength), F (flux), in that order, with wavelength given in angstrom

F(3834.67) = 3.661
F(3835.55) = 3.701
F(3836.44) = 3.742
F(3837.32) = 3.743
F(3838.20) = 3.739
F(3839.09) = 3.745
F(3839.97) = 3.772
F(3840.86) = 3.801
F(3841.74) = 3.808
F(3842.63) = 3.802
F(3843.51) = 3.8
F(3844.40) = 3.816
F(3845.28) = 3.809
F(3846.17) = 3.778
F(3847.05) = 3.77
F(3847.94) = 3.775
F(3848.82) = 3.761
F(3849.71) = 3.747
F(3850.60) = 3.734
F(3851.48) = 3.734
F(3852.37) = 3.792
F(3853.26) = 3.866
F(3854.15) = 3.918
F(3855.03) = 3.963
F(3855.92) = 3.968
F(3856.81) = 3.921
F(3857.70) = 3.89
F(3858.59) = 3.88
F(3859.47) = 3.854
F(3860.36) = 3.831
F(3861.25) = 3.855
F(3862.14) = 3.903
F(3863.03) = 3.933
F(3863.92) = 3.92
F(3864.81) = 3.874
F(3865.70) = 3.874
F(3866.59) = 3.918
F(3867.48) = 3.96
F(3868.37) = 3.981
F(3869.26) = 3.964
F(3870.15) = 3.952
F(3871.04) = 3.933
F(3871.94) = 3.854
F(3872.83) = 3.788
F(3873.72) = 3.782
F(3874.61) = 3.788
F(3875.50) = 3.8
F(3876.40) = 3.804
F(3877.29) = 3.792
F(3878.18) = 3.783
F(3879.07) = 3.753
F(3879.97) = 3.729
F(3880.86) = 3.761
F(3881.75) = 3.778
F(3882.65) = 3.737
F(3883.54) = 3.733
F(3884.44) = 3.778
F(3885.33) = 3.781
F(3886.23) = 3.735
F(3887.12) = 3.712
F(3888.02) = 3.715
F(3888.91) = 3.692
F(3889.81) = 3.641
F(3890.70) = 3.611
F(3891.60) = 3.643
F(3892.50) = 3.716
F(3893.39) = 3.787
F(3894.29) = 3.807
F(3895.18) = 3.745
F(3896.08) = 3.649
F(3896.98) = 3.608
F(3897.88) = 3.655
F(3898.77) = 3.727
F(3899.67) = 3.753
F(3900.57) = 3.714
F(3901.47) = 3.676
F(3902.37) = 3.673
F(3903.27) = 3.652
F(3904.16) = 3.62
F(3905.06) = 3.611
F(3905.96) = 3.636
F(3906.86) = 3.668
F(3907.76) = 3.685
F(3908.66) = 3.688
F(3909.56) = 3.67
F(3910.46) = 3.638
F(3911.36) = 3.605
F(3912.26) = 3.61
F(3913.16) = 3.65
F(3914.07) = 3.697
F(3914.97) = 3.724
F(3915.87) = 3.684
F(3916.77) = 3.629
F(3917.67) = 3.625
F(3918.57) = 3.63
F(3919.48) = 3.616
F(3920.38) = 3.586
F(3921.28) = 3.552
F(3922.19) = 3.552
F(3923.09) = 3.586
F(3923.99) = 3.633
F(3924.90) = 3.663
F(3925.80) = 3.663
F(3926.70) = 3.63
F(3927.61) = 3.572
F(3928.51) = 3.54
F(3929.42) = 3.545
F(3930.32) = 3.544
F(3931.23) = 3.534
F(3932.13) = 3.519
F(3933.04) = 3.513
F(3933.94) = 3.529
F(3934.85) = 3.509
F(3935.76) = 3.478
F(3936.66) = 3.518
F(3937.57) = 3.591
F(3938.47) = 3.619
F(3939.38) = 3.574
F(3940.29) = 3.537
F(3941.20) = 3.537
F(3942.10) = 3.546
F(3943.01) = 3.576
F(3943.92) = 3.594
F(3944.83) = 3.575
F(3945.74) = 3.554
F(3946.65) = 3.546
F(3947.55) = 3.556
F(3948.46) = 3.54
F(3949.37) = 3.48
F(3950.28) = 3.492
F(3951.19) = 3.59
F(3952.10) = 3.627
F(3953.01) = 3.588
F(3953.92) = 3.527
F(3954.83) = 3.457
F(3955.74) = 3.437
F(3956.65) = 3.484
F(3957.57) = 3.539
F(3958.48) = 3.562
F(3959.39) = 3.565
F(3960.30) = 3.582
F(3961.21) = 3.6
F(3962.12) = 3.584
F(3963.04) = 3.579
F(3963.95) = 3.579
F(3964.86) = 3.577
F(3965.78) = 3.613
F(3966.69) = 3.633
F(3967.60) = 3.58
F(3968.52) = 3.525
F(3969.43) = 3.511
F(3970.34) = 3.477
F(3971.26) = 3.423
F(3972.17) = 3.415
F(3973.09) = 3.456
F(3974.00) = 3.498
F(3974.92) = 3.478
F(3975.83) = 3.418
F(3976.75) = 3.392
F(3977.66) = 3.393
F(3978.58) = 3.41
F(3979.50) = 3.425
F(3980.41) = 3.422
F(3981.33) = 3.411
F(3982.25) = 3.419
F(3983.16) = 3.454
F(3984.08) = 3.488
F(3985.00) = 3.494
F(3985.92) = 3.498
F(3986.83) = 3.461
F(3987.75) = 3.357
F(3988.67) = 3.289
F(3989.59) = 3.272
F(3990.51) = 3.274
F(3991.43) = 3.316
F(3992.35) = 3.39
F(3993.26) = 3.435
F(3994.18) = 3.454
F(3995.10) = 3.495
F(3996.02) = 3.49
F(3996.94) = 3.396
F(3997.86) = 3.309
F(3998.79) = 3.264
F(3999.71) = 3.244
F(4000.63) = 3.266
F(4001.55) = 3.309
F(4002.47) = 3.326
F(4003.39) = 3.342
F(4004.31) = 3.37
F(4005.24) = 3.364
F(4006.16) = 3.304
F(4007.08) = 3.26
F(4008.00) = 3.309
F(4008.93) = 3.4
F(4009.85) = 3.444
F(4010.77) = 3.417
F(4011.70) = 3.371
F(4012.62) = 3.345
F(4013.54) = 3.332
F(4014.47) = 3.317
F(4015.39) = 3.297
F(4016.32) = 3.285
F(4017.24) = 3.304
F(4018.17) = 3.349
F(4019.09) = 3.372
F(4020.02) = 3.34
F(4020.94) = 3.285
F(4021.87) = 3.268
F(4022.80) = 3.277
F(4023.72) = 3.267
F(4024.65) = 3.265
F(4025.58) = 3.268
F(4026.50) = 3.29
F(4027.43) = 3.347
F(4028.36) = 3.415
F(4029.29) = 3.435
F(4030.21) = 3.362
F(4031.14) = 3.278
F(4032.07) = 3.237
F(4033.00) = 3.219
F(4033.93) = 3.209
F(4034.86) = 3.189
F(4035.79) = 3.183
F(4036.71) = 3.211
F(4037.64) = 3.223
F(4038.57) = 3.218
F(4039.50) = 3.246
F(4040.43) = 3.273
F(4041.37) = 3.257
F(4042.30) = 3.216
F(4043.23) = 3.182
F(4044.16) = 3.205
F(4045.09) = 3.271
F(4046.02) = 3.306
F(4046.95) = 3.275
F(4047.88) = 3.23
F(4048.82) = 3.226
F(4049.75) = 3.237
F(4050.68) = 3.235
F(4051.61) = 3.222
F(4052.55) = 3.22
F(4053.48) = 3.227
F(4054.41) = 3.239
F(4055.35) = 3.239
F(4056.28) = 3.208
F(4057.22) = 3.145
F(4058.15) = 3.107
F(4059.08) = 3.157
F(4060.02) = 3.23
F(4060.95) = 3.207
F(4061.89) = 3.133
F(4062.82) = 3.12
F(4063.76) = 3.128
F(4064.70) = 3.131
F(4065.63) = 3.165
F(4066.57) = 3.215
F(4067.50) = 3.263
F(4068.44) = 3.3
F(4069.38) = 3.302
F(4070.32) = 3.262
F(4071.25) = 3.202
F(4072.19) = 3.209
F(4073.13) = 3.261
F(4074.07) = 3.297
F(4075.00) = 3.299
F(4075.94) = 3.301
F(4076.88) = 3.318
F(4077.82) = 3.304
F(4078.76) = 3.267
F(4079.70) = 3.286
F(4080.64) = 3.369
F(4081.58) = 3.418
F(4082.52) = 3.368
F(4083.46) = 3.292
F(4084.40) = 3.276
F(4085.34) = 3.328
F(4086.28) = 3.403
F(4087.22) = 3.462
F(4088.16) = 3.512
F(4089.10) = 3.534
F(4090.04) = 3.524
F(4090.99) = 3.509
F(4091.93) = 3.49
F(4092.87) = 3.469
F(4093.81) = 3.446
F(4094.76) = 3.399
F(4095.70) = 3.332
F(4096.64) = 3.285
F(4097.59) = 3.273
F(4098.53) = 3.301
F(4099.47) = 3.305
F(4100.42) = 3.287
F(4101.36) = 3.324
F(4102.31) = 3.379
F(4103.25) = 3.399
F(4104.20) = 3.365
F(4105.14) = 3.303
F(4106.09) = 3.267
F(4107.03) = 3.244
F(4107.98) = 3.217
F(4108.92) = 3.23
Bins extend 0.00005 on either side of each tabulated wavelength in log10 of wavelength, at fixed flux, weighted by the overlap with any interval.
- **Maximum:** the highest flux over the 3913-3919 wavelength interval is 3.724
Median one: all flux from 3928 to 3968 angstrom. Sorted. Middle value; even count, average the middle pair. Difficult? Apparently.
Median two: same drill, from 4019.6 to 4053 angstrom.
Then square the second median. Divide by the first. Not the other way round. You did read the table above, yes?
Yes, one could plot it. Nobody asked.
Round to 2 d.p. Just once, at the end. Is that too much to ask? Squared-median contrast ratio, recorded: 2.98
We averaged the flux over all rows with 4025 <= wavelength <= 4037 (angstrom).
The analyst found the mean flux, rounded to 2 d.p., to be 3.28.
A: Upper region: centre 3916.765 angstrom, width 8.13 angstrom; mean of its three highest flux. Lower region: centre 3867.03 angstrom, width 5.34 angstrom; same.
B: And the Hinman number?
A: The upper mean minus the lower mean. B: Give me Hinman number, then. -0.27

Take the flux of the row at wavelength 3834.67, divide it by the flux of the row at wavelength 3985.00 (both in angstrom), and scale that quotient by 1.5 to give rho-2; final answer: 1.57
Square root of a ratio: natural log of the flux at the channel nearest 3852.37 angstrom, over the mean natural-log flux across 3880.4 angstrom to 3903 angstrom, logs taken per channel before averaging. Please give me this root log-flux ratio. 1.01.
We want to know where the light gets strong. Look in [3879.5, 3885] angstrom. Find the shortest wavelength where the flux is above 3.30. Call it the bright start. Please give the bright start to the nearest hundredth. 3879.97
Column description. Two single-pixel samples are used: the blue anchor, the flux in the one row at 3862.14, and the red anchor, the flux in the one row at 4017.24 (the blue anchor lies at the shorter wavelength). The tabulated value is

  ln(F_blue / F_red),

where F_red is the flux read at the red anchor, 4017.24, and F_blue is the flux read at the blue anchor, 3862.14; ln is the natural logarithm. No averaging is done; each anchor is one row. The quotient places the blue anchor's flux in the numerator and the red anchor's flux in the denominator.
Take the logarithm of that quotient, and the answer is 0.167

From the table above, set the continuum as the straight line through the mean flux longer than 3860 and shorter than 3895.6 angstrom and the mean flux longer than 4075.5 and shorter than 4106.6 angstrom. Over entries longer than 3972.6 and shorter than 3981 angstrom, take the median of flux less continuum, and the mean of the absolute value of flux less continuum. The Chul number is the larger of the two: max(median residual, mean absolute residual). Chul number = 0.17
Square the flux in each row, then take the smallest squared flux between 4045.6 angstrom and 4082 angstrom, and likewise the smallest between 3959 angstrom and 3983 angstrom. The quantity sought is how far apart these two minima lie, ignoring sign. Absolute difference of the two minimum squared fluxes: 1.9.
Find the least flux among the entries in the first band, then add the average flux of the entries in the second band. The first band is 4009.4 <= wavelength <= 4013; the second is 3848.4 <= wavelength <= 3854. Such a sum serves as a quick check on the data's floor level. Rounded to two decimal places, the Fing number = 7.12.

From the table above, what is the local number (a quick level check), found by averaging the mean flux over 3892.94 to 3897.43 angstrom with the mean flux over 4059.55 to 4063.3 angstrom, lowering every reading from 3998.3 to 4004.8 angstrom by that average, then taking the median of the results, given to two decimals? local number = -0.14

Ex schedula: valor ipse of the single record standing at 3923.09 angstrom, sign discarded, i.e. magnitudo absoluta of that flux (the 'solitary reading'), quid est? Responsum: 3.59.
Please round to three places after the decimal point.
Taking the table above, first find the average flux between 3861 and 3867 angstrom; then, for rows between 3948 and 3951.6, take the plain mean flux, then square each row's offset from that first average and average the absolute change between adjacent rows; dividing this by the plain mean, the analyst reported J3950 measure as 0.012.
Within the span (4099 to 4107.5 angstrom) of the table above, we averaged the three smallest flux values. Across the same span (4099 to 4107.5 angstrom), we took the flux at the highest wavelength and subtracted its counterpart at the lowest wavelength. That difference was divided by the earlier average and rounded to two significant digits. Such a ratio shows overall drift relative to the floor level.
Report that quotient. -0.019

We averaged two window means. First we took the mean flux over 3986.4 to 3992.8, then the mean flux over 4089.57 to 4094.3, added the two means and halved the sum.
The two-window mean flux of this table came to 3.41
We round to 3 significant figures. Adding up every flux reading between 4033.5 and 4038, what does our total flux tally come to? 16.0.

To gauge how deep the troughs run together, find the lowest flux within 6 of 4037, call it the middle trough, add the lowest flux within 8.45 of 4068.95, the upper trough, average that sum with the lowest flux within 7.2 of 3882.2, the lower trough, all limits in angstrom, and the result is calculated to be 5.00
